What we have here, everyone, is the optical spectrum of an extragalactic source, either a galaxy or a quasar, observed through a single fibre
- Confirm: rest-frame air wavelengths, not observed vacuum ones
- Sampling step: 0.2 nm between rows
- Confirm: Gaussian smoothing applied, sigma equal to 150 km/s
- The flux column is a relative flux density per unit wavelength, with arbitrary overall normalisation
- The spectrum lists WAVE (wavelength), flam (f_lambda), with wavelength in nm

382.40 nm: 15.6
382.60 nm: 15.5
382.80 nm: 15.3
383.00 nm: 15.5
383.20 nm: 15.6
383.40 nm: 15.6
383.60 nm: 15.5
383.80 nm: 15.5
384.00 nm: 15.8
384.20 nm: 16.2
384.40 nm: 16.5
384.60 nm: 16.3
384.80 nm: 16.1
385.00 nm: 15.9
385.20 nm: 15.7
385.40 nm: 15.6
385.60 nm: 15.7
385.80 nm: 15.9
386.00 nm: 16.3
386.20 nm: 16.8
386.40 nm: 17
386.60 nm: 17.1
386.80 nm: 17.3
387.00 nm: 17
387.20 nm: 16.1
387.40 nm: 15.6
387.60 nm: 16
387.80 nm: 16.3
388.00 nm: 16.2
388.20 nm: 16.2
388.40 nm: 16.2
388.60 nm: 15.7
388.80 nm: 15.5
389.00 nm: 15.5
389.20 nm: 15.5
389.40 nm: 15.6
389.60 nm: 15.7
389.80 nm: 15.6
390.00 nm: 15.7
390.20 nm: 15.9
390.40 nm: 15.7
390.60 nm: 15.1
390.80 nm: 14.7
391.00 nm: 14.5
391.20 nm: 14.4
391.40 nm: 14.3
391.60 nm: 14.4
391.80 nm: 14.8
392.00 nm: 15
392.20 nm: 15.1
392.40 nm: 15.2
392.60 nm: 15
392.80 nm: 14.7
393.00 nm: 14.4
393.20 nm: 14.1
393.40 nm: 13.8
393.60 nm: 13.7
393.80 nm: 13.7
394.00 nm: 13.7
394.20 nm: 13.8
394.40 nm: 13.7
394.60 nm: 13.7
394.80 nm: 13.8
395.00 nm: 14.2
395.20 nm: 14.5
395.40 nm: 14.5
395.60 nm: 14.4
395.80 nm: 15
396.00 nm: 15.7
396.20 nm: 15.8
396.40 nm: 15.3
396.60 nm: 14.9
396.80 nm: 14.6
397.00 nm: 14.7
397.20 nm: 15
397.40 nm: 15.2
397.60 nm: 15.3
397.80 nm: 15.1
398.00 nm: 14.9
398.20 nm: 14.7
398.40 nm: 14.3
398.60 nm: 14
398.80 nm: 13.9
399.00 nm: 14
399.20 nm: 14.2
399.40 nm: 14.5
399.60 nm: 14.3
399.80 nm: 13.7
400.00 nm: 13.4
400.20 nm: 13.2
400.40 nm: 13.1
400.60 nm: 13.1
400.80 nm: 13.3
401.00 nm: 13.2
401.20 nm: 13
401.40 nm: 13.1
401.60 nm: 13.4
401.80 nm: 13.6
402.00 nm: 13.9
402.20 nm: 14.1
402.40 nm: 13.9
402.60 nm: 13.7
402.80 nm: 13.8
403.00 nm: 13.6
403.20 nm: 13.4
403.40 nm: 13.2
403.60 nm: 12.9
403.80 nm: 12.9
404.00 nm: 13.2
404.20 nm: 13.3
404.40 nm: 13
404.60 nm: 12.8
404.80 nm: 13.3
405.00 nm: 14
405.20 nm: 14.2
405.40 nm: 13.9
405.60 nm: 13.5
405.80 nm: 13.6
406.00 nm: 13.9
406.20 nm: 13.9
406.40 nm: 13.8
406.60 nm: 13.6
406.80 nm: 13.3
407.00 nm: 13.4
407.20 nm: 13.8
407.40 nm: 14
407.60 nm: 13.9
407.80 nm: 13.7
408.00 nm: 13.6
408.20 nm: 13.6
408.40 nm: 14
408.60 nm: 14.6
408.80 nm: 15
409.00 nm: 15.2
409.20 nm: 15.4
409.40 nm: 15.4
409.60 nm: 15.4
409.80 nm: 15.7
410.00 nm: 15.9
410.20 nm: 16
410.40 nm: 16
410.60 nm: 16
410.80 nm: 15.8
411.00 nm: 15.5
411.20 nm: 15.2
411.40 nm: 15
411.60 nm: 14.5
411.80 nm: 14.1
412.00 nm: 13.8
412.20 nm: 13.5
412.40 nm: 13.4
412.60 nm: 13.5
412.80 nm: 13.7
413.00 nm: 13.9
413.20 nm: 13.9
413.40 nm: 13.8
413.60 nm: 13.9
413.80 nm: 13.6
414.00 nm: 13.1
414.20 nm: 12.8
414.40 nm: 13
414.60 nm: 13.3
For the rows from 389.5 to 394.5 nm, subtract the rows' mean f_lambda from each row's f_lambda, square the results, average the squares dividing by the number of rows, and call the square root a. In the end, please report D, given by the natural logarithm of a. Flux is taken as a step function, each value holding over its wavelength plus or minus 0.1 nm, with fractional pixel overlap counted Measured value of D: -0.3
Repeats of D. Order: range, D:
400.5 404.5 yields -1.0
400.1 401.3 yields -2.3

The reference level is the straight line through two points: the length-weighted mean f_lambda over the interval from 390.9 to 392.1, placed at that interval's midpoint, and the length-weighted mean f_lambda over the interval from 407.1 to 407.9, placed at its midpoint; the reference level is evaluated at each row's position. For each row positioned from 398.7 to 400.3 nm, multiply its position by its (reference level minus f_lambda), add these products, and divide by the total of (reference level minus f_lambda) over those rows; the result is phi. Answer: 399.86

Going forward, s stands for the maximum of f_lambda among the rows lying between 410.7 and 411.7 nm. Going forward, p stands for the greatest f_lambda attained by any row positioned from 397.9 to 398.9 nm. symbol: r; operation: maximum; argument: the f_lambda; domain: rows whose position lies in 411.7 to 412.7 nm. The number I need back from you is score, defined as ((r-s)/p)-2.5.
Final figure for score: -2.61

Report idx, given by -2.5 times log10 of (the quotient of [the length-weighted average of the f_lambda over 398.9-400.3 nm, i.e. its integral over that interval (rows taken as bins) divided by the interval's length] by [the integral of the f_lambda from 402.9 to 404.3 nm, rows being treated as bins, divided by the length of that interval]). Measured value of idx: -0.05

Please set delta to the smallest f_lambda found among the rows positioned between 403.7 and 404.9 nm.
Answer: 12.8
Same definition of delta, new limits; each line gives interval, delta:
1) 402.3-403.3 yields 13.4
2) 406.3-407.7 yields 13.3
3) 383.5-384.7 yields 15.5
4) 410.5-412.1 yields 13.8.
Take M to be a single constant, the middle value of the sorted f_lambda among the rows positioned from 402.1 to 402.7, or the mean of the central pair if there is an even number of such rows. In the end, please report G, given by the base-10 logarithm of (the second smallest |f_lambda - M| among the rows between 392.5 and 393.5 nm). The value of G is -0.7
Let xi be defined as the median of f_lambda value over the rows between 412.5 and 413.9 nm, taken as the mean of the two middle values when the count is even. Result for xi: 13.8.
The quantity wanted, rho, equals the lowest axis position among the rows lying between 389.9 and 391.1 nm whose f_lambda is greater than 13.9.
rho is 390.00 nm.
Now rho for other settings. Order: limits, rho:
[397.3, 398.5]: 397.40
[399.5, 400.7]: 399.60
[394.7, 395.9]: 395.00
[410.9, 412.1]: 411.00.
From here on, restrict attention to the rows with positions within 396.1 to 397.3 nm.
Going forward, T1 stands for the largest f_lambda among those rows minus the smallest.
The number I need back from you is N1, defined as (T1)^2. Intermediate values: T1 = 1.20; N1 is 1.4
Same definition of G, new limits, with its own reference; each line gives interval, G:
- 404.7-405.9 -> -1.0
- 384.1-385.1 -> 0.3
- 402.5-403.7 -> -0.7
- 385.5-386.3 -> 0.3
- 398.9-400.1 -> -0.7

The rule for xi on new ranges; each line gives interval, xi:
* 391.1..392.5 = 14.8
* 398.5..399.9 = 14.0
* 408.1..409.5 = 15.0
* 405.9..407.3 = 13.8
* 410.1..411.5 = 15.8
